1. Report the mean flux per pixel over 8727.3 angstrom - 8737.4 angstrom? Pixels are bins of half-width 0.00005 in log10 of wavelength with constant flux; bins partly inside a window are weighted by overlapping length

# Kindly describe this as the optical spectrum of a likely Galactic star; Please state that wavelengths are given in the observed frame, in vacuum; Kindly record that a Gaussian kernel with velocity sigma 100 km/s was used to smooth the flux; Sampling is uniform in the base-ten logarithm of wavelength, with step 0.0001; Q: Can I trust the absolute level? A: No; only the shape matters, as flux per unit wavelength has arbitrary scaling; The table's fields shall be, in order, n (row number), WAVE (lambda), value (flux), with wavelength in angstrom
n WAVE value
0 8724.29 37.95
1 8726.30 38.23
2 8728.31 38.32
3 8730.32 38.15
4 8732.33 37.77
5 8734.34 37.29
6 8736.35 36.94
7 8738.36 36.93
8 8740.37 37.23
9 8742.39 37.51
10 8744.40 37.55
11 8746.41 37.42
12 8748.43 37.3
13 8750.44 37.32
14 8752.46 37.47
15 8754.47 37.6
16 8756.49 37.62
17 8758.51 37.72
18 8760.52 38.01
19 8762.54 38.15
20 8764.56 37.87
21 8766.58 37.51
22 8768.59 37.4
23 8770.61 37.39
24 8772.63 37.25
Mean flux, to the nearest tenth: 37.7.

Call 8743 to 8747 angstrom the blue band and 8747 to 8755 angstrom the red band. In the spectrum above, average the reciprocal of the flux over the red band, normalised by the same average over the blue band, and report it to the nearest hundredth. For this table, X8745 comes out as 1.00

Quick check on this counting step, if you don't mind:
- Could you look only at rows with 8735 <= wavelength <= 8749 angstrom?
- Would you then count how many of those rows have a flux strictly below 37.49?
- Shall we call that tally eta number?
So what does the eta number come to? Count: 5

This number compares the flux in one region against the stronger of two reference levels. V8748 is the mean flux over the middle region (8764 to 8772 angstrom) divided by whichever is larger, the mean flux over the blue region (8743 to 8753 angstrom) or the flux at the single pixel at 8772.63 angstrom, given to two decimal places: 1.00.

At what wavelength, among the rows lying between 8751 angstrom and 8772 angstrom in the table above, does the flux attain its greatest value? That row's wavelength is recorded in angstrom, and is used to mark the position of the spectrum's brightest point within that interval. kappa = 8762.54 angstrom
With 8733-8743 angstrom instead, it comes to 8742.39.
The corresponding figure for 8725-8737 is 8728.31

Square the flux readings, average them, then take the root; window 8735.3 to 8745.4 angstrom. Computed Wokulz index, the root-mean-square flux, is 37.2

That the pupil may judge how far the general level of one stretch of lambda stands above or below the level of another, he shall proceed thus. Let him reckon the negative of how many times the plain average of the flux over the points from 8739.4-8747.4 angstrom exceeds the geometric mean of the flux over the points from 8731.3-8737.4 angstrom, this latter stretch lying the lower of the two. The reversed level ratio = -1.00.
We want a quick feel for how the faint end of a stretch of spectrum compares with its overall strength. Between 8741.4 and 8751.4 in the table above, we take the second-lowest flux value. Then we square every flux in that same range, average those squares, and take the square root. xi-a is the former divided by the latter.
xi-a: 0.9973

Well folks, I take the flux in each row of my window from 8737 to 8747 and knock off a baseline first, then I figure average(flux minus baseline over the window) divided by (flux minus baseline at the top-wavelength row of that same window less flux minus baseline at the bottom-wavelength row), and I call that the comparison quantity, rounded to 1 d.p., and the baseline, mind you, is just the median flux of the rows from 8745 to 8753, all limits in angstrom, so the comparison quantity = -0.1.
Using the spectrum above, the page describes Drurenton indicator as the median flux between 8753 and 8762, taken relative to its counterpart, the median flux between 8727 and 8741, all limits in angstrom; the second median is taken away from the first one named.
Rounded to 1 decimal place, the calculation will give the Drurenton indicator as 0.4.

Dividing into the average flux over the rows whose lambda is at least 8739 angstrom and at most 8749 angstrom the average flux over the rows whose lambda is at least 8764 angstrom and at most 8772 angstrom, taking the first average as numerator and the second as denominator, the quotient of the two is 0.996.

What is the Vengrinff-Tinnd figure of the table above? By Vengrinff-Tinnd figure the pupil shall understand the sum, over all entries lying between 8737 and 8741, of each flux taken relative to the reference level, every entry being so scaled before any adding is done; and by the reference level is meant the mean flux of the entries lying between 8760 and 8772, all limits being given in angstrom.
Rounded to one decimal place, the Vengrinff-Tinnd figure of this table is 2.0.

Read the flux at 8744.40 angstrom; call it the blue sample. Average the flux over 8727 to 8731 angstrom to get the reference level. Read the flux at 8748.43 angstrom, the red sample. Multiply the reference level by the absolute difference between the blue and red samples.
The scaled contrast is 10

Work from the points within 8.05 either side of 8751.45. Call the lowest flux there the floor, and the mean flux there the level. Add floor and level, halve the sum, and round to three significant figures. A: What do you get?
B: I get 37.4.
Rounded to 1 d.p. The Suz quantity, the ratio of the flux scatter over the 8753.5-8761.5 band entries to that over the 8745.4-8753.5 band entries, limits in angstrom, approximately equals 2.3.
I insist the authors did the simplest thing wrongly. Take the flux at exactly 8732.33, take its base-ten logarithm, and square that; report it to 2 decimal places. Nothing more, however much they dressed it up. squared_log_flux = 2.49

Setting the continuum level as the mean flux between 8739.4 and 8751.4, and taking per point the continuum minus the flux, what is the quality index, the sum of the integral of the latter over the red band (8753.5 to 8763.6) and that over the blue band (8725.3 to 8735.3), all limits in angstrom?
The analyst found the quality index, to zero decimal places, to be -10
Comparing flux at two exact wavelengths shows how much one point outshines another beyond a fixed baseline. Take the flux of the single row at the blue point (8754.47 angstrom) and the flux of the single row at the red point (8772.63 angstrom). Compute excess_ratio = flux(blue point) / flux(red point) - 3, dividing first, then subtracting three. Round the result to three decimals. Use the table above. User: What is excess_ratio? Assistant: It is -1.991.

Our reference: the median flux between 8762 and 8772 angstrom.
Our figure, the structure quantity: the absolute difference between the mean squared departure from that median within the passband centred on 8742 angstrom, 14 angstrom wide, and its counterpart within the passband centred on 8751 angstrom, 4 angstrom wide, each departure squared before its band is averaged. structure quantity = 0.09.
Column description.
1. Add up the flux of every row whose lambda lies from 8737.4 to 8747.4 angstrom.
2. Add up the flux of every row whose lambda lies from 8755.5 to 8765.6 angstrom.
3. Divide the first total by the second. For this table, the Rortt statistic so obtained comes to 0.986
